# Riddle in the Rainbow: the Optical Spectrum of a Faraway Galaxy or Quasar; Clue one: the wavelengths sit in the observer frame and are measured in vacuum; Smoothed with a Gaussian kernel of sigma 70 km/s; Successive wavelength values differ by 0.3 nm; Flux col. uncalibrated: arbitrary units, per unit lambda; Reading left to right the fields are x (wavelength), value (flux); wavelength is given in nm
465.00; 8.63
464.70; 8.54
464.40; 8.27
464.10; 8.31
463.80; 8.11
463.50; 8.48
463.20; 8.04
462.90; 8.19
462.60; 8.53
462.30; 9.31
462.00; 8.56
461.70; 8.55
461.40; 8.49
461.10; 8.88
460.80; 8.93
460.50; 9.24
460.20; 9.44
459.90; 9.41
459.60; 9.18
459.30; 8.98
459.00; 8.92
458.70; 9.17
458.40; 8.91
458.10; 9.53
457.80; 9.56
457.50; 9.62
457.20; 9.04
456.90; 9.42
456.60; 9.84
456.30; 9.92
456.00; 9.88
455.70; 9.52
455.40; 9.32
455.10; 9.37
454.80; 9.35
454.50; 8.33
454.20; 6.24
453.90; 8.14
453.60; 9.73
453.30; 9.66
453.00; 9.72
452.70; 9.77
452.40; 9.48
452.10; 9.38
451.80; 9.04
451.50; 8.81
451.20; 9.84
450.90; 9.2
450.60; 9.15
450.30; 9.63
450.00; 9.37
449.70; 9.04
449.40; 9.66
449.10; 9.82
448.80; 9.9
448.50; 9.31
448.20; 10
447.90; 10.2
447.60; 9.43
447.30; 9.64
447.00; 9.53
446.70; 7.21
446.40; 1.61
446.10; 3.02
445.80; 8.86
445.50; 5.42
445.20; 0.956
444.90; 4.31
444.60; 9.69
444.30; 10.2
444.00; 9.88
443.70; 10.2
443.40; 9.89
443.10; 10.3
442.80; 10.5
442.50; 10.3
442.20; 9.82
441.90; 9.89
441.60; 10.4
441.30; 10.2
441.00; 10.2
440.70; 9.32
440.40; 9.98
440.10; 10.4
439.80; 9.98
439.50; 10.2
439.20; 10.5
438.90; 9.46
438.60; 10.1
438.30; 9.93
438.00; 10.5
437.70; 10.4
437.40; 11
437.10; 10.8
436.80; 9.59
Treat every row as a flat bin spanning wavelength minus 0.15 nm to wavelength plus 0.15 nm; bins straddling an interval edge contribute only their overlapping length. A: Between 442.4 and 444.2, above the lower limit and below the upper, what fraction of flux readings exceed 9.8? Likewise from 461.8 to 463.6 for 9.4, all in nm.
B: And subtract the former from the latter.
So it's -1.00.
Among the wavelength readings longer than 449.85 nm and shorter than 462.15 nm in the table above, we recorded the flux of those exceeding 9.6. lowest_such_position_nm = 450.30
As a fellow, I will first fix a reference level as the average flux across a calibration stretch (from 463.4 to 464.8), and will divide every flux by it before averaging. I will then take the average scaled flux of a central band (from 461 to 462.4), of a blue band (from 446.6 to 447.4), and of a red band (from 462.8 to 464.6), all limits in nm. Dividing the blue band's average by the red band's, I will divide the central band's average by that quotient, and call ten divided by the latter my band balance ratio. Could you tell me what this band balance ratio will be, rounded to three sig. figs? 10.2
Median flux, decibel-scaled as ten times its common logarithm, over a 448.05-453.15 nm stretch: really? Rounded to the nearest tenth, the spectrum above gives 9.8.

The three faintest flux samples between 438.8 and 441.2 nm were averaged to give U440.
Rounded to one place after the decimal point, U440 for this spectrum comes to 9.6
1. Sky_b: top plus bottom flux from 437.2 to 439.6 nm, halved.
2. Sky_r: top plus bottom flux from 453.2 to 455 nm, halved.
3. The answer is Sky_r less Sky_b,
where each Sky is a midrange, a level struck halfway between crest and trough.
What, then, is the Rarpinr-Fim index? -2.2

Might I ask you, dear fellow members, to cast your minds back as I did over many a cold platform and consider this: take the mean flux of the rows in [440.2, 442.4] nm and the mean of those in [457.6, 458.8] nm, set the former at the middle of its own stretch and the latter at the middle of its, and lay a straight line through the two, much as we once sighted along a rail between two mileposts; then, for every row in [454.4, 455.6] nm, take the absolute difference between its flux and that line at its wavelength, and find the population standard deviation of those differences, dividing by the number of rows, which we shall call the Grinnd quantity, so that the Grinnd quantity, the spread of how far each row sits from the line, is 0.45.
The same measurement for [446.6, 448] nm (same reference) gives 0.92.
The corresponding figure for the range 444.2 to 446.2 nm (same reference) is 3.19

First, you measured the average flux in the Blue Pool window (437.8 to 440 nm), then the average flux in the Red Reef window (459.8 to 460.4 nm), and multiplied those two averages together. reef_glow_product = 95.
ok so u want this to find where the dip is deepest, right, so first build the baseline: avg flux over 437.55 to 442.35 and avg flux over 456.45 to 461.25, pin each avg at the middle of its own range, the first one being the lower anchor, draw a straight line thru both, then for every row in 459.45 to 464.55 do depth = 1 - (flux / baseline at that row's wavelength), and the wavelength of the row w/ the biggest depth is 463.20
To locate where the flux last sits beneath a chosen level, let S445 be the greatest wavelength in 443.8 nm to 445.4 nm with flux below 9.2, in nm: 445.20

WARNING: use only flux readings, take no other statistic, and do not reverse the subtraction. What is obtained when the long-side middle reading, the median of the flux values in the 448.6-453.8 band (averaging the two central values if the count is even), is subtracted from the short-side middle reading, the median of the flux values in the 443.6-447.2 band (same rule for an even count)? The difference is -1.6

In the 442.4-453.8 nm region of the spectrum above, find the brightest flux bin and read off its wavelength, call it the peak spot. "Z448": 442.80 nm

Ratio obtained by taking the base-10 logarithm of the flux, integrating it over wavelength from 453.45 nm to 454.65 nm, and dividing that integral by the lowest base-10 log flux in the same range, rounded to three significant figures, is 1.36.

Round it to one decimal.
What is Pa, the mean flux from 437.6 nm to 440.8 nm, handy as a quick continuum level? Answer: 10.1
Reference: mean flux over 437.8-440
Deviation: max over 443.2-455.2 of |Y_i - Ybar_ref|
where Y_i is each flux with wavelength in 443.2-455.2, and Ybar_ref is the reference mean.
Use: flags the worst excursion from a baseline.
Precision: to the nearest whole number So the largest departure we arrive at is 9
